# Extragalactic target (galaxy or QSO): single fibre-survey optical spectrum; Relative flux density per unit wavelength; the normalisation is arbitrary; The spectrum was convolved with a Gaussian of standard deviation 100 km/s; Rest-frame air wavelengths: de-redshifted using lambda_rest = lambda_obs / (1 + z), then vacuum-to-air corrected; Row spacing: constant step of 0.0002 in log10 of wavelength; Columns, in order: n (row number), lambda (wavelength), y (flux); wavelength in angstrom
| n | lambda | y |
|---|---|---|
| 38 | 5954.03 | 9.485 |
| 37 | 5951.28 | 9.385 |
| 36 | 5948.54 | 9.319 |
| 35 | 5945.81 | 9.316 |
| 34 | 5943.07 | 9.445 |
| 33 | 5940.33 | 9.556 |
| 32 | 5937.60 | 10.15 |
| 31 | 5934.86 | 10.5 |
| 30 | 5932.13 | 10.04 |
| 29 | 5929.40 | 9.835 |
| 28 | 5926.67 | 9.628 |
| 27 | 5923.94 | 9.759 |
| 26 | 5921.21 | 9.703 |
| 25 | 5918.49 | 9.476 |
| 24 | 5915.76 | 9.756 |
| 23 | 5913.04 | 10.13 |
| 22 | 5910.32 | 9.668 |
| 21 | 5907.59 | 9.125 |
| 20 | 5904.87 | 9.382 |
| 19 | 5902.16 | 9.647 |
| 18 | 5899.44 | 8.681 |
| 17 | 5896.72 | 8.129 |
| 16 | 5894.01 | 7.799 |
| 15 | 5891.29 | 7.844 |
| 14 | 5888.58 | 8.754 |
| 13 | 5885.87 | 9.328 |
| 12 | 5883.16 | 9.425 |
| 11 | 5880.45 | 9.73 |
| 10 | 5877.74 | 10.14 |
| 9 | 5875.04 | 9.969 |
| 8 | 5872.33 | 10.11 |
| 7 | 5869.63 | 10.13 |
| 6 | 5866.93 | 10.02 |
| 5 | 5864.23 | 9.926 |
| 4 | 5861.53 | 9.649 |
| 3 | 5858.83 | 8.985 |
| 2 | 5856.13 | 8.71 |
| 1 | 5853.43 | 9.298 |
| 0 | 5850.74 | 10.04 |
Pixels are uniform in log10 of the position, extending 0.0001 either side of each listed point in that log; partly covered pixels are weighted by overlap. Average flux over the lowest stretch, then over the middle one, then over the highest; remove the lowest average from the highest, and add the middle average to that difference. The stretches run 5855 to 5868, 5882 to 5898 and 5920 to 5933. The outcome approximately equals 8.9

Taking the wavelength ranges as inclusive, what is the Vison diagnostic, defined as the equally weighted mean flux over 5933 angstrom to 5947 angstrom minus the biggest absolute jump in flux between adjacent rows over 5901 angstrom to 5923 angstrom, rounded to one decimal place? 9.3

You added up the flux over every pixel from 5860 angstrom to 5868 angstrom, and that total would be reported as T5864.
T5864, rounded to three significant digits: 29.6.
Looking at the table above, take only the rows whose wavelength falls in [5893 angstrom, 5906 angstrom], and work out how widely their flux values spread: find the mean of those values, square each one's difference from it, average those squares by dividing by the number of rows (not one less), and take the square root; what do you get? 0.71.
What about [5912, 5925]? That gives 0.21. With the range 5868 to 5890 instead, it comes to 0.46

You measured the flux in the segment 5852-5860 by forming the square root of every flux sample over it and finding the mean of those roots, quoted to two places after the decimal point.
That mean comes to 3.00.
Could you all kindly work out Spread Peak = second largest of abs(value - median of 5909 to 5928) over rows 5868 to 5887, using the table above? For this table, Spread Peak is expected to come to 0.43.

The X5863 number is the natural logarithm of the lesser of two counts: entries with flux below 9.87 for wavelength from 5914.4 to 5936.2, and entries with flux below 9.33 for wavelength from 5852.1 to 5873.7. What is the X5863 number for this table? 1.1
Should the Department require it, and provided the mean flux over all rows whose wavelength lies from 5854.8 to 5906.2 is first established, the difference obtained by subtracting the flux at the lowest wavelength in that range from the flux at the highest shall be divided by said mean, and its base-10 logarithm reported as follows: -1.14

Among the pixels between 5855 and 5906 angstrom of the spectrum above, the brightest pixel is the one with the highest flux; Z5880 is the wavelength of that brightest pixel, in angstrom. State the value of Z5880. 5877.74 angstrom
